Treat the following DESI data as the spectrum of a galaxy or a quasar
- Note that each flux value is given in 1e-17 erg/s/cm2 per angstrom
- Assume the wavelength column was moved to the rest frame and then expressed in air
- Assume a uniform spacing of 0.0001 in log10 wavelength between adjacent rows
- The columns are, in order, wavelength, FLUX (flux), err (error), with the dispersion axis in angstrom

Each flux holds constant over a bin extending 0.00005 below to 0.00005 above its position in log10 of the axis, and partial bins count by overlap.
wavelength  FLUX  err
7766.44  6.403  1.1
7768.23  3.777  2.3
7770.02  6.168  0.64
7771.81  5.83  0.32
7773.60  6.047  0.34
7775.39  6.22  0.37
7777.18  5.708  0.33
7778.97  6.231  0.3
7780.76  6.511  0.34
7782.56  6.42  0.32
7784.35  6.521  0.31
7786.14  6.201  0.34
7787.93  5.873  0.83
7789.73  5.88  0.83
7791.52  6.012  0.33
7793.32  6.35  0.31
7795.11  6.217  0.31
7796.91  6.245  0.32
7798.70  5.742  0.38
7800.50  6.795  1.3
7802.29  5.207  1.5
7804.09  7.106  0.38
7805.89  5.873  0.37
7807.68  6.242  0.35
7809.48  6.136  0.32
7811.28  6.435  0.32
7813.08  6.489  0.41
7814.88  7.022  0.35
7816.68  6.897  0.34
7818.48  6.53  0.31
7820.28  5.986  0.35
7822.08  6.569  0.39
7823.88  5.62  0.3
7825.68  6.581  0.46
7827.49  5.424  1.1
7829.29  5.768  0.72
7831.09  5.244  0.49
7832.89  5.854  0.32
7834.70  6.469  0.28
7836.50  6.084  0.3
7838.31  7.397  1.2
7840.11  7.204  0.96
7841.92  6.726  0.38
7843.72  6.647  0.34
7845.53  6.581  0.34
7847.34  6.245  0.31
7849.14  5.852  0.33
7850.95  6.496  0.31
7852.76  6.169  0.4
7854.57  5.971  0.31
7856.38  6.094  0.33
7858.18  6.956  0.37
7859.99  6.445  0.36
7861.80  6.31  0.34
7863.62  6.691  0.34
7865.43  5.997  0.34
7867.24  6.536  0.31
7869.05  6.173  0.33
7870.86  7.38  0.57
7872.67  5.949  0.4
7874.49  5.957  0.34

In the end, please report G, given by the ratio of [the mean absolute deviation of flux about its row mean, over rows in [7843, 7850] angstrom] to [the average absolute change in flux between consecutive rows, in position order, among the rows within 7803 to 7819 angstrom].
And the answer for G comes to 0.7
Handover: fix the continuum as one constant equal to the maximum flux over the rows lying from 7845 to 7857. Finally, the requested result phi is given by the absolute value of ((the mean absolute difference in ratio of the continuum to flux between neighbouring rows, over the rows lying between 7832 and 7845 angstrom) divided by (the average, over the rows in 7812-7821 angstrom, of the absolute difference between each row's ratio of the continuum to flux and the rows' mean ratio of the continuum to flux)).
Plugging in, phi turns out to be 1.7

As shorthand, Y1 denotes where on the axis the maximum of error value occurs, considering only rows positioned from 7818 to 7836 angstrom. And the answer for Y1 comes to 7827.49 angstrom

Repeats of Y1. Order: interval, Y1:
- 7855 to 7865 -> 7858.18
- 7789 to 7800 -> 7789.73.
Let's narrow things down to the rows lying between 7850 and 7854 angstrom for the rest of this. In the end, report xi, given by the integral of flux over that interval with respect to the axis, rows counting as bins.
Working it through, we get 25.1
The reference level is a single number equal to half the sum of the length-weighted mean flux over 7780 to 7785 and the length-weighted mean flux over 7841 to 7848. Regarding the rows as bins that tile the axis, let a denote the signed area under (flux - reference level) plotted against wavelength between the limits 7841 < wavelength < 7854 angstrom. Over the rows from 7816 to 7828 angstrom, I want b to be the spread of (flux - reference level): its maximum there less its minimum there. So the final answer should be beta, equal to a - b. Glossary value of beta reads -3.3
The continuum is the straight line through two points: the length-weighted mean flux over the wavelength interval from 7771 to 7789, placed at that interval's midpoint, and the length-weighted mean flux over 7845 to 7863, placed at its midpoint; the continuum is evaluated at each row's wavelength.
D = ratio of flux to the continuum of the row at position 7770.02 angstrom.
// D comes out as 1.01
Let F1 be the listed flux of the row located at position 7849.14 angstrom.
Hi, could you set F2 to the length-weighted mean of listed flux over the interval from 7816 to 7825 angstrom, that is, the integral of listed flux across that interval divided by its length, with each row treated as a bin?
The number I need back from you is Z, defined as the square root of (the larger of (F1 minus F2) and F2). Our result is 2.51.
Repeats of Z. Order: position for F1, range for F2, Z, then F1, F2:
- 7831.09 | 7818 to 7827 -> 2.49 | 5.244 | 6.20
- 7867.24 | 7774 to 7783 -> 2.49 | 6.536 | 6.19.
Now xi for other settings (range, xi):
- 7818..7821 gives 18.7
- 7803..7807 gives 25.7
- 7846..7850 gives 24.5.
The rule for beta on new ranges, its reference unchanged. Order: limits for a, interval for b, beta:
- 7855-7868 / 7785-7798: -1.8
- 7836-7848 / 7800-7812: 0.6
